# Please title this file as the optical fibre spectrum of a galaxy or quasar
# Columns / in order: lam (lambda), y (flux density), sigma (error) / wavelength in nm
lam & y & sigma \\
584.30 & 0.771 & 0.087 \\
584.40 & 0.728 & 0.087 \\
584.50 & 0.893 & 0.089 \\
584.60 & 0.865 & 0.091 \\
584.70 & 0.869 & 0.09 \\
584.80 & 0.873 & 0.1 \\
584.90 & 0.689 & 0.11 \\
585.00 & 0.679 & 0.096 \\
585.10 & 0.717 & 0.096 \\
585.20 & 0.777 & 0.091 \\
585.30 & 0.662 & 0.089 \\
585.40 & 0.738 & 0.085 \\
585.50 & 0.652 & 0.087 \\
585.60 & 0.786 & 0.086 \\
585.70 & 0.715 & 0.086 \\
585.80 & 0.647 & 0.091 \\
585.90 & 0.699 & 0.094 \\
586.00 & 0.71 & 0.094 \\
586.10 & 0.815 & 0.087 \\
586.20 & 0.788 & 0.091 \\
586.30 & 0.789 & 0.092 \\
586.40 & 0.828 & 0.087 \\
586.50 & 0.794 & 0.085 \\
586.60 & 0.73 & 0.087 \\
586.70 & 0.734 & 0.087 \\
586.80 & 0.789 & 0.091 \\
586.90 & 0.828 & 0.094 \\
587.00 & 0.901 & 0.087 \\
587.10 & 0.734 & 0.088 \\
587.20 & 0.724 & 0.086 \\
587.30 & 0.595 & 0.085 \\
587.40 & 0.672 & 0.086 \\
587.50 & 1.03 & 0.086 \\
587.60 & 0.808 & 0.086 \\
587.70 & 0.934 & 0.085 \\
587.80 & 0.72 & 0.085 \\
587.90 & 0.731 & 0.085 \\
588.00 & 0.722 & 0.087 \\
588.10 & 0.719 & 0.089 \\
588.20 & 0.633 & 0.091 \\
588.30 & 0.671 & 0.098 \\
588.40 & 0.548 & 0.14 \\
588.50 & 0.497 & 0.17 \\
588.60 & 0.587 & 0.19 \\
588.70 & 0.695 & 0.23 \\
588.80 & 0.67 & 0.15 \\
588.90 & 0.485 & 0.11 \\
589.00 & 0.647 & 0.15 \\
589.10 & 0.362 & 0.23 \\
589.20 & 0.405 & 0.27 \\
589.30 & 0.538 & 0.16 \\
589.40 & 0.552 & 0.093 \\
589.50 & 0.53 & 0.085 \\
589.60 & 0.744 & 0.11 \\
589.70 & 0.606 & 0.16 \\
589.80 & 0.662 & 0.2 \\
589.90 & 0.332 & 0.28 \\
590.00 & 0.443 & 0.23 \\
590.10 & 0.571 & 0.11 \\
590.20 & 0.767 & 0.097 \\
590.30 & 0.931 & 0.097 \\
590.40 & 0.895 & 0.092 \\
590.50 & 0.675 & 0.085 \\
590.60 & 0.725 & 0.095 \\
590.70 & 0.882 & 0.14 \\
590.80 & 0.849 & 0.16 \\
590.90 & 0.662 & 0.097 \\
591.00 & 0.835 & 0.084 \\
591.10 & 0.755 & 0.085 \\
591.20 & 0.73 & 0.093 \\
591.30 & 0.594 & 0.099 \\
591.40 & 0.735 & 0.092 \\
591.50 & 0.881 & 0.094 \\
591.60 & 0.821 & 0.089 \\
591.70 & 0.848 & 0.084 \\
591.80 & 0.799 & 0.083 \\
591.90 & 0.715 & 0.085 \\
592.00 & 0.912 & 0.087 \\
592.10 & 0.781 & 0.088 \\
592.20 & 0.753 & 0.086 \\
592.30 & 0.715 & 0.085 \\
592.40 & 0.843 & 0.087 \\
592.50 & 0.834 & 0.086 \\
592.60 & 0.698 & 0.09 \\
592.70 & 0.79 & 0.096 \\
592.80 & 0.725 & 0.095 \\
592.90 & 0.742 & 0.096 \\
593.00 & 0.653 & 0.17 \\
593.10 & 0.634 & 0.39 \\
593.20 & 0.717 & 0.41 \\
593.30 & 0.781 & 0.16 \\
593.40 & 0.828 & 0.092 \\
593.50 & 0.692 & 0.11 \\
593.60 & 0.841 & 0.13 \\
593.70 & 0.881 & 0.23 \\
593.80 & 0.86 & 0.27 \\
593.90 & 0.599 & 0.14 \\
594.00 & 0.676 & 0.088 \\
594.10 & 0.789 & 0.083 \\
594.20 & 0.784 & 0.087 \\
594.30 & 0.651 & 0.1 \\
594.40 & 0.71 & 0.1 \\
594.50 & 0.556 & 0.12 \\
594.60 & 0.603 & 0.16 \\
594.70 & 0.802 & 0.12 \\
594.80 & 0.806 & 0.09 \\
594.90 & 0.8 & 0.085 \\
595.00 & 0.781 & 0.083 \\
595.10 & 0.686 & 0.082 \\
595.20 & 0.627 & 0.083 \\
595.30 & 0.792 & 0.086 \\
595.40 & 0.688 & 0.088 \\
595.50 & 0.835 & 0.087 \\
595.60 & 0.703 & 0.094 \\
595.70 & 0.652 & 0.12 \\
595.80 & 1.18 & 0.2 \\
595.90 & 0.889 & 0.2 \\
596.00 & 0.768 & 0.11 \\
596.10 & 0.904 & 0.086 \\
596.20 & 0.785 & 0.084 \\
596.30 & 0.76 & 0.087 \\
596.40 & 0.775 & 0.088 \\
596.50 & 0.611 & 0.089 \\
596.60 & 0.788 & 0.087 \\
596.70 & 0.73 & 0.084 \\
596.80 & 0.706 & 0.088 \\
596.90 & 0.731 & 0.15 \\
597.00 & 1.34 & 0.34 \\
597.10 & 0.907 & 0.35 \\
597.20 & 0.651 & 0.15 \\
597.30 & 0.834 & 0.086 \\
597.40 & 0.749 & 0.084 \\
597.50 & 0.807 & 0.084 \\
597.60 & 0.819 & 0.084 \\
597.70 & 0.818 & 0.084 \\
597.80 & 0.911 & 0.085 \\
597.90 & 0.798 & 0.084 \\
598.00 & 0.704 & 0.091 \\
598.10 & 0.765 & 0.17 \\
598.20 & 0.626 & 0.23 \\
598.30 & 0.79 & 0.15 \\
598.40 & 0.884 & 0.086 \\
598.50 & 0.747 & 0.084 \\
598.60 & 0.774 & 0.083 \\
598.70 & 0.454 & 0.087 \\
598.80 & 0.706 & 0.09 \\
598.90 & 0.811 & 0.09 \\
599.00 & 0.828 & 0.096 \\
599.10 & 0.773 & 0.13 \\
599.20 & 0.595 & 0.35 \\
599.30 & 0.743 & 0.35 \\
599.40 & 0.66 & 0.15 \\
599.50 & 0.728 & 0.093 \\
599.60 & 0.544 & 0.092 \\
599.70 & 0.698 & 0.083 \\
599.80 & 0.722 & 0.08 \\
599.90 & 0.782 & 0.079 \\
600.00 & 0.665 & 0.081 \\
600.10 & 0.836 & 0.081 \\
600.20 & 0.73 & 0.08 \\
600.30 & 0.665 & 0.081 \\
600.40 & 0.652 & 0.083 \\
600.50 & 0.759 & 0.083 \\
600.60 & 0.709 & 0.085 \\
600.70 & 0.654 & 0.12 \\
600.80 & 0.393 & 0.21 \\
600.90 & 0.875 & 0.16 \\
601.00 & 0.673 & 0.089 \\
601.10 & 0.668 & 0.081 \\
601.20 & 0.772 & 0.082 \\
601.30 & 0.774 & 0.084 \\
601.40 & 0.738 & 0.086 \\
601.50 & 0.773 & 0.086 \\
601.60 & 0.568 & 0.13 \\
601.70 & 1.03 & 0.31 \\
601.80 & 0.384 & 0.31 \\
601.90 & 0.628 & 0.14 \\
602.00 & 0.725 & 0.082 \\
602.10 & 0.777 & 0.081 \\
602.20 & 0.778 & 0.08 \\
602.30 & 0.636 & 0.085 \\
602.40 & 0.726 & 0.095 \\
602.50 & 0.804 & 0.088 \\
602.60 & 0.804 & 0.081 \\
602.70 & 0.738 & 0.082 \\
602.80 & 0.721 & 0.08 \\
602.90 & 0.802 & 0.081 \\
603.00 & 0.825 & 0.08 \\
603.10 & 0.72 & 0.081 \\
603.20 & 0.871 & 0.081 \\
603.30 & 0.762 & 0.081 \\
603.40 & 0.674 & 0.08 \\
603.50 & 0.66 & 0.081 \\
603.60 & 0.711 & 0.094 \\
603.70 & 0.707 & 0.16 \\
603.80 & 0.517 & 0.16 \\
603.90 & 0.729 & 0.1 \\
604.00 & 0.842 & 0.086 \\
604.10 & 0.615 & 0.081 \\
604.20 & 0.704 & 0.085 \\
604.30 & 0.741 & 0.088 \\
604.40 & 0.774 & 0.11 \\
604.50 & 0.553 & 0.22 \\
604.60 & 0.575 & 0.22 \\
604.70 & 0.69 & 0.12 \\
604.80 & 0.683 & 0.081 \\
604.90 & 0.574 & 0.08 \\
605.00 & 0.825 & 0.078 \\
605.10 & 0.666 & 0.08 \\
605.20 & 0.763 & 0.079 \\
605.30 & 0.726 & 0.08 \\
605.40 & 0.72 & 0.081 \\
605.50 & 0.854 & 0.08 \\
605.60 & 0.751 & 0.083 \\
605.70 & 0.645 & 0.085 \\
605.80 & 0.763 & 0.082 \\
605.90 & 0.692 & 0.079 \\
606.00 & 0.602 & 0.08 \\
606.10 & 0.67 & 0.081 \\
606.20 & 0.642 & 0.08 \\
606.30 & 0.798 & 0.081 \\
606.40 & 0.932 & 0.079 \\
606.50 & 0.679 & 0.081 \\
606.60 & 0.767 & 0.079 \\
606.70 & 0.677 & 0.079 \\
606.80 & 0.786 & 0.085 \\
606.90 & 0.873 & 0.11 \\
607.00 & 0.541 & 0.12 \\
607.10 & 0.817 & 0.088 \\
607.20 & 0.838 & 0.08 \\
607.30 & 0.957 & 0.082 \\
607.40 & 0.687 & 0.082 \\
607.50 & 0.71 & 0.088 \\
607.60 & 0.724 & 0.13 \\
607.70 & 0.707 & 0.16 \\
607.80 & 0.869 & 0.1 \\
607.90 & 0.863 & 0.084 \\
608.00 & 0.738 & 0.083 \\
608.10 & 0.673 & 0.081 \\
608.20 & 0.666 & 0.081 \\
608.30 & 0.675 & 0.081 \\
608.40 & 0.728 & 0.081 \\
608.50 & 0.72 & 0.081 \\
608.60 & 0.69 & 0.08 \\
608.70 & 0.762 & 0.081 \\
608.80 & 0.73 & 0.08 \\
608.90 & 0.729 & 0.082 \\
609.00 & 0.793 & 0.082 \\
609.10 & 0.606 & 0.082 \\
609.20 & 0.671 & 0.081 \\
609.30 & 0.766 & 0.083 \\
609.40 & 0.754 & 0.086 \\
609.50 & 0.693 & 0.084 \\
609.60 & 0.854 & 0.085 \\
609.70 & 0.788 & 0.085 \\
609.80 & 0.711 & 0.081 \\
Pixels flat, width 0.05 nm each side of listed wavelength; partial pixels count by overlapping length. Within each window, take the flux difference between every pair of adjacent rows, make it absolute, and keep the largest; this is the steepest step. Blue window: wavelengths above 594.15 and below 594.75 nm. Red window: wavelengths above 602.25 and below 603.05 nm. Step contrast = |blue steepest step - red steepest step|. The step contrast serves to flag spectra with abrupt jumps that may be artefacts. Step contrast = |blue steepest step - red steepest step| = 0.11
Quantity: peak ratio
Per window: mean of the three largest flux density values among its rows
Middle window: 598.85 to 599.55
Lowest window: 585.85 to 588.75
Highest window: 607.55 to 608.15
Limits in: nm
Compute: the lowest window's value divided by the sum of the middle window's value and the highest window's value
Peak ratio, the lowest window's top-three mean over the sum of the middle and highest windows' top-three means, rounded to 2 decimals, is 0.59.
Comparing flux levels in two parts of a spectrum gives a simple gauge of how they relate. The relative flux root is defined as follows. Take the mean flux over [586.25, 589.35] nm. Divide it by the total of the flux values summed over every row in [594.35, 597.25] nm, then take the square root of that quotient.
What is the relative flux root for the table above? 0.18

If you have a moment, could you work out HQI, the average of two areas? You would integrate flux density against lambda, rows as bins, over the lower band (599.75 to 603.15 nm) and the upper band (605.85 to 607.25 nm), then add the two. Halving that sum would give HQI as 1.74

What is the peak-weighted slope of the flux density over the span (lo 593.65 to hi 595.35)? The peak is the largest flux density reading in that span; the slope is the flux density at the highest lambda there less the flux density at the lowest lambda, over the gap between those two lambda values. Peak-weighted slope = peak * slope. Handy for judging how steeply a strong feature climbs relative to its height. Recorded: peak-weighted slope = -0.05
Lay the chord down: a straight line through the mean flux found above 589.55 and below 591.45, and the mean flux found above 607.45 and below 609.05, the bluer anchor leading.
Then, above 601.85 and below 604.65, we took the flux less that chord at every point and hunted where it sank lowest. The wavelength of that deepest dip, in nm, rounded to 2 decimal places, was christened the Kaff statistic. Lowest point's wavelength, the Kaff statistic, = 603.80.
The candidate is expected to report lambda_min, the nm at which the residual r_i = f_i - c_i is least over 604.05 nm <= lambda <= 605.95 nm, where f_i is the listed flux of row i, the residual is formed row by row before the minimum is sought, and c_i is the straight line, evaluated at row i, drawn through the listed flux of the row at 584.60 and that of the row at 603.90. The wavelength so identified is 604.50 nm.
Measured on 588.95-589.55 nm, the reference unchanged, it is 589.10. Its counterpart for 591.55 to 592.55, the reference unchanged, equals 591.90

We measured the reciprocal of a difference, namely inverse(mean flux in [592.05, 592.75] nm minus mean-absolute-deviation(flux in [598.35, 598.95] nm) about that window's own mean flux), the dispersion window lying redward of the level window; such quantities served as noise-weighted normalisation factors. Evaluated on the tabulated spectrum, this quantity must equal 1.48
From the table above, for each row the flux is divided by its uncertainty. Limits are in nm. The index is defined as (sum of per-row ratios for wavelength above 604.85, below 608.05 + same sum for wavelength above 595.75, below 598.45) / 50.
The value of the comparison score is 10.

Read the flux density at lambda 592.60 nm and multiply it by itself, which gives 0.49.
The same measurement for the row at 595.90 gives 0.79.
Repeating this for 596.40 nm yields 0.60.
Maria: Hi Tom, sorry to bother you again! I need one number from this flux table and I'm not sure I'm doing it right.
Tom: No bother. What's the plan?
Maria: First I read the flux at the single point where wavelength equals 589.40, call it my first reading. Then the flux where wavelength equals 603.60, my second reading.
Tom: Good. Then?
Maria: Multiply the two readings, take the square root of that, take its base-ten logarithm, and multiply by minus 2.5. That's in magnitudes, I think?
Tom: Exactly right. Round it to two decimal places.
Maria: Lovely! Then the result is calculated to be 0.51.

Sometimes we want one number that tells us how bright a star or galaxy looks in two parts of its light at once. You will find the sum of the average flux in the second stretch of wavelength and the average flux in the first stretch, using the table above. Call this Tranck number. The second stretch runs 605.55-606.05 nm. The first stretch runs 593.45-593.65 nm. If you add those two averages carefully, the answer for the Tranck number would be 1.46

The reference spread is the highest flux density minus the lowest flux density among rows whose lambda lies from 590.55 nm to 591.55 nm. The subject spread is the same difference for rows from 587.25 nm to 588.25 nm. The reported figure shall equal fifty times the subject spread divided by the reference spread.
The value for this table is 76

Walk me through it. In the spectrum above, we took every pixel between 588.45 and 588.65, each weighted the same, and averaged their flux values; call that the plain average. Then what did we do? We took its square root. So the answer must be 0.74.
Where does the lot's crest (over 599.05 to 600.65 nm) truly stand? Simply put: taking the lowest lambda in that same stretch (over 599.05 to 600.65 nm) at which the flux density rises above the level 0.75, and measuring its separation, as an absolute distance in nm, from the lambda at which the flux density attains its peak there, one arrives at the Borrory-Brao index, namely 1.00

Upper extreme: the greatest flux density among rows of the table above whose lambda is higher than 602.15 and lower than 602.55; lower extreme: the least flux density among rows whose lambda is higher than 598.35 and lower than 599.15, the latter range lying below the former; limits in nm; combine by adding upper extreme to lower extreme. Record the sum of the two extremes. 1.26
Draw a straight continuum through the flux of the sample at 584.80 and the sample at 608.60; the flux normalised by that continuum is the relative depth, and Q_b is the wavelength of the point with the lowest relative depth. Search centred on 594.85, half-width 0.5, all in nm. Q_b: 594.50 nm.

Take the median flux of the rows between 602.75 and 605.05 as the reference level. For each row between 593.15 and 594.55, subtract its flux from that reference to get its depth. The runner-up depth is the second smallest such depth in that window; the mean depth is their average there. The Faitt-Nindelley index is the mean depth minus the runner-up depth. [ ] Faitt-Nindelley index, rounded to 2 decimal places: 0.12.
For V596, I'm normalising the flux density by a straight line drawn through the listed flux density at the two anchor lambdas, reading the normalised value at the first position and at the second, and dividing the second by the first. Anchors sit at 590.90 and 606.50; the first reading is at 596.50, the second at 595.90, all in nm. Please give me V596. 1.46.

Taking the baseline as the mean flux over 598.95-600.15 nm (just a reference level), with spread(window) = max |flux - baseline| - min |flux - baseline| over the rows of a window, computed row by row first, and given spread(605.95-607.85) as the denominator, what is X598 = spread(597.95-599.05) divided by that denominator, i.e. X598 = 1.1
